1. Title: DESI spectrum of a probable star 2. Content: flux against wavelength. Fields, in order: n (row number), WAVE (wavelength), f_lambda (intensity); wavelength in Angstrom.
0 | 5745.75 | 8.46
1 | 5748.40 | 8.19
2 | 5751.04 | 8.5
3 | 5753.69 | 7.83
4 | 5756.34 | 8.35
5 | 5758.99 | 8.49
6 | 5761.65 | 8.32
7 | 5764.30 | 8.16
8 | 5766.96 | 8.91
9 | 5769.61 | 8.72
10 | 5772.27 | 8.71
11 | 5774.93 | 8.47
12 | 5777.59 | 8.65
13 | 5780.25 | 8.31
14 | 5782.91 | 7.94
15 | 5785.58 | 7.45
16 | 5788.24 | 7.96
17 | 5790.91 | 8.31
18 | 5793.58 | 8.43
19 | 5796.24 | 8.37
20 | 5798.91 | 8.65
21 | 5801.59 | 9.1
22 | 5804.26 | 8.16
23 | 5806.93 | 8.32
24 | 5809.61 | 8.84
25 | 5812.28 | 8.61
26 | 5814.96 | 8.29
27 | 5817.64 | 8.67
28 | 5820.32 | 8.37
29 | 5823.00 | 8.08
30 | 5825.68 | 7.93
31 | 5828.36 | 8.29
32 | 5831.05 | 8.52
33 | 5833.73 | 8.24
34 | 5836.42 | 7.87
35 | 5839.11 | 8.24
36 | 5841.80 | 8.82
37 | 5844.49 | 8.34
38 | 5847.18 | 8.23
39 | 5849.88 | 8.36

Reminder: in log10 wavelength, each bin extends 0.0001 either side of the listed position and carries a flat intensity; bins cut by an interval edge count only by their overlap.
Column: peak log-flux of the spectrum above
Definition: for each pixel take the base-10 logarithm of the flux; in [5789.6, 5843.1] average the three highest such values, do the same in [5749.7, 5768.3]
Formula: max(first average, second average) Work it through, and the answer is 0.950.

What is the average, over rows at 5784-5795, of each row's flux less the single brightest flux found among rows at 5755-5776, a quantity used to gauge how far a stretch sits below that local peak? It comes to -0.87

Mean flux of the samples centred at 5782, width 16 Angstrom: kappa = 8.1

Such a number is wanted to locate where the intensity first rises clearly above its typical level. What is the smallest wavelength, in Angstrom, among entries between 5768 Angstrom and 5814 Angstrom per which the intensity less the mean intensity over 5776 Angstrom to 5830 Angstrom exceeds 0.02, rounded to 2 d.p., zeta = 5769.61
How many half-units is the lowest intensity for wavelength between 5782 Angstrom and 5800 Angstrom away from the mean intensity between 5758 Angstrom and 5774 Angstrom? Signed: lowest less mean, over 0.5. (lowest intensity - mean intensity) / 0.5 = -2.2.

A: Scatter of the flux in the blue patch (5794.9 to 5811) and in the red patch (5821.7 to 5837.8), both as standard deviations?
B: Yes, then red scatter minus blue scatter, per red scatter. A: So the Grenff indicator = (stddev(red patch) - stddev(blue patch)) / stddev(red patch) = -0.46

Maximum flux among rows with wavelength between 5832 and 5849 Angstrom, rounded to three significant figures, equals 8.82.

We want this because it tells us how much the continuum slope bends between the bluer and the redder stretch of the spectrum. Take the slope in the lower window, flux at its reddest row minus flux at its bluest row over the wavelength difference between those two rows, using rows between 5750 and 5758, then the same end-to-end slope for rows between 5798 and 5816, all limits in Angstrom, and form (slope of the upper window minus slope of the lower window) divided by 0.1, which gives 0.1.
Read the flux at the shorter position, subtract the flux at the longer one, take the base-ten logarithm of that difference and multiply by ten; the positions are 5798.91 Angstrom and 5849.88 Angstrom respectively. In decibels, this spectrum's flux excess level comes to -5.4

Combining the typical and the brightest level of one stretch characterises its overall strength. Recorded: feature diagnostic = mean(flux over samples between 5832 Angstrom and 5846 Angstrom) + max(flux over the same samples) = 17.1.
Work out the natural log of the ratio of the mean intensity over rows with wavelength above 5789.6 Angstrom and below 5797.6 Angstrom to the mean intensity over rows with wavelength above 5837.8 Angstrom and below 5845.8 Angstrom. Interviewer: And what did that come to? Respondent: -0.011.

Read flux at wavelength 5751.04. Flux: 8.5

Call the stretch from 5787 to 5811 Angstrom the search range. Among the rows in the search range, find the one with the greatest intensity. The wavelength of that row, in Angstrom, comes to 5801.59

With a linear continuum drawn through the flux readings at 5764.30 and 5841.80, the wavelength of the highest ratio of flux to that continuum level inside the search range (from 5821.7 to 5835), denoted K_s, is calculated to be 5831.05 Angstrom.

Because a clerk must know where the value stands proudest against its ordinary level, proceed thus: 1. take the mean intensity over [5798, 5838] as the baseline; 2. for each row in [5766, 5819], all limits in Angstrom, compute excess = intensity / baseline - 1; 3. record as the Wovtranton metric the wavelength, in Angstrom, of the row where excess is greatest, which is 5801.59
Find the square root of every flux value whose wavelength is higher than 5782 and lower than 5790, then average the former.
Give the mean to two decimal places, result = 2.79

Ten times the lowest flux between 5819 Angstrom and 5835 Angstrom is 79.3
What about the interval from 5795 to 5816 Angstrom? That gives 81.6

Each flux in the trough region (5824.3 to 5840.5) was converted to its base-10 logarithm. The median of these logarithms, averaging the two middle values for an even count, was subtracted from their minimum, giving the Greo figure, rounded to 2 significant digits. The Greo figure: -0.020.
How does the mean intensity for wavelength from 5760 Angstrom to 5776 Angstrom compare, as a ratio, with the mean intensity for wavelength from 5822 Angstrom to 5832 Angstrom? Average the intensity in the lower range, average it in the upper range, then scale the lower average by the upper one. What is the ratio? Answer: 1.04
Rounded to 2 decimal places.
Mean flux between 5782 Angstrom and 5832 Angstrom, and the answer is 8.33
